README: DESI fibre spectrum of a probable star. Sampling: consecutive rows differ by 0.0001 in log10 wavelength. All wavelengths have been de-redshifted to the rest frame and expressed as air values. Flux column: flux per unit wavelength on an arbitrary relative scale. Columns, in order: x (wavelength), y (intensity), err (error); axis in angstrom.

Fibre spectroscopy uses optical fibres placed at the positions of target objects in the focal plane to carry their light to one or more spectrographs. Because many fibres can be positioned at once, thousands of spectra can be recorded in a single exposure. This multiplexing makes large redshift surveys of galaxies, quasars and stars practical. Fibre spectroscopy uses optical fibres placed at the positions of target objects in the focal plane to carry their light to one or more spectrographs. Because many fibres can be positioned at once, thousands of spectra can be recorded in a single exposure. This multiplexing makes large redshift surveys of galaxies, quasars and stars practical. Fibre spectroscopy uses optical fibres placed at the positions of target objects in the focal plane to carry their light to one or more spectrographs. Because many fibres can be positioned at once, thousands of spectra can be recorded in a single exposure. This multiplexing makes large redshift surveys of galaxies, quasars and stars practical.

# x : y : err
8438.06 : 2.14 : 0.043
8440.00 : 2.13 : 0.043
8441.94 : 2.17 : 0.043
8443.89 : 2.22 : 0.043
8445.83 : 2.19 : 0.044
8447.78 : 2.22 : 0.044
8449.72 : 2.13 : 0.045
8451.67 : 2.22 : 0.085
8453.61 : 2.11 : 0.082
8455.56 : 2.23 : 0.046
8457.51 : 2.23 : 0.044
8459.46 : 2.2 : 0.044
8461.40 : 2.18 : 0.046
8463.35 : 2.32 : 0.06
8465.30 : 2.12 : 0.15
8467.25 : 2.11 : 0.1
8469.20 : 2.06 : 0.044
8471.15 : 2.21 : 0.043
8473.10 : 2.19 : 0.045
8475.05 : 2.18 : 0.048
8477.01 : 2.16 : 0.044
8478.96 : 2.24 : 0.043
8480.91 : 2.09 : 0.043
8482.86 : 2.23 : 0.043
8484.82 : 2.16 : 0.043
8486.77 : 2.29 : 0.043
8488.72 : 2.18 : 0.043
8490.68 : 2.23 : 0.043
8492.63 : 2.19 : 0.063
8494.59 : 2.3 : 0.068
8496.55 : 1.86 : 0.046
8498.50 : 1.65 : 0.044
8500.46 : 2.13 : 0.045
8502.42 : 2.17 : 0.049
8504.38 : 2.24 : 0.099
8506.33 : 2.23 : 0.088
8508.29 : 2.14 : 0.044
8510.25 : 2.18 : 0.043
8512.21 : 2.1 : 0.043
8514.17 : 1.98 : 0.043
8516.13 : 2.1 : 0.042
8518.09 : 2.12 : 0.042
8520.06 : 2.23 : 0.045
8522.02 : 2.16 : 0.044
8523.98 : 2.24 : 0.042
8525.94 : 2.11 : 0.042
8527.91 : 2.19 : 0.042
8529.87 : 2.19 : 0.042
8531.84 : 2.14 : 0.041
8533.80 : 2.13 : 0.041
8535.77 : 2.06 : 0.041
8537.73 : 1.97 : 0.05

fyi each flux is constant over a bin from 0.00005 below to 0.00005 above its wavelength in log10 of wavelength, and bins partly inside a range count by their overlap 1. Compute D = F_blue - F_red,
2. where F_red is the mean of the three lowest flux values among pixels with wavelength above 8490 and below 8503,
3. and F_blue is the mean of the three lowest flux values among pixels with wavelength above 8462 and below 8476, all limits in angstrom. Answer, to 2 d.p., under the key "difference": 0.22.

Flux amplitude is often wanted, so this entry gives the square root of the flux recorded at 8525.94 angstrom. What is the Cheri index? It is 1.45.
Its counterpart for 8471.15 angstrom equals 1.49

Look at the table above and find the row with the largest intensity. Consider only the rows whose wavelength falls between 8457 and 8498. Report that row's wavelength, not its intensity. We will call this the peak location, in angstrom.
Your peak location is 8463.35 angstrom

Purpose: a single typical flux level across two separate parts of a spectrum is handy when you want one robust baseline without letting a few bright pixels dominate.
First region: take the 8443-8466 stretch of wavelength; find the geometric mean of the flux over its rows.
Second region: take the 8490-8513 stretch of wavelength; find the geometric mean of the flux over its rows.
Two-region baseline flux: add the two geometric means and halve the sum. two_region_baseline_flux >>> 2.154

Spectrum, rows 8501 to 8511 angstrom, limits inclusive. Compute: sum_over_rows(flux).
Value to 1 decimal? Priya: 11.0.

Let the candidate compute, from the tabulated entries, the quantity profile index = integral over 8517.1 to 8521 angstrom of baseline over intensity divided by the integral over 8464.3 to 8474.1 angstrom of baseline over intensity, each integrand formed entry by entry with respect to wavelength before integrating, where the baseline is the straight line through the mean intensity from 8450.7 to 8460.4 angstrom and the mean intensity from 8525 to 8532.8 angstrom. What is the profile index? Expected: 0.4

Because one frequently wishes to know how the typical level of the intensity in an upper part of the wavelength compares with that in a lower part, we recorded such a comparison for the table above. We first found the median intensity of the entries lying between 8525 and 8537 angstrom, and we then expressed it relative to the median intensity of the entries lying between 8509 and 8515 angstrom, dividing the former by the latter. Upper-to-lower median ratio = 1.02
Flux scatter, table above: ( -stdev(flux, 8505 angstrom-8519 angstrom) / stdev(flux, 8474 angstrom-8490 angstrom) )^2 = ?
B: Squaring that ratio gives 1.6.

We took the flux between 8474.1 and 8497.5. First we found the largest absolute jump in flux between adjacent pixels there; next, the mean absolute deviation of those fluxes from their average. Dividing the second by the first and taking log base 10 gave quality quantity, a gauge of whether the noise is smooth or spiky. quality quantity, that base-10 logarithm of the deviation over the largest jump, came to -0.78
